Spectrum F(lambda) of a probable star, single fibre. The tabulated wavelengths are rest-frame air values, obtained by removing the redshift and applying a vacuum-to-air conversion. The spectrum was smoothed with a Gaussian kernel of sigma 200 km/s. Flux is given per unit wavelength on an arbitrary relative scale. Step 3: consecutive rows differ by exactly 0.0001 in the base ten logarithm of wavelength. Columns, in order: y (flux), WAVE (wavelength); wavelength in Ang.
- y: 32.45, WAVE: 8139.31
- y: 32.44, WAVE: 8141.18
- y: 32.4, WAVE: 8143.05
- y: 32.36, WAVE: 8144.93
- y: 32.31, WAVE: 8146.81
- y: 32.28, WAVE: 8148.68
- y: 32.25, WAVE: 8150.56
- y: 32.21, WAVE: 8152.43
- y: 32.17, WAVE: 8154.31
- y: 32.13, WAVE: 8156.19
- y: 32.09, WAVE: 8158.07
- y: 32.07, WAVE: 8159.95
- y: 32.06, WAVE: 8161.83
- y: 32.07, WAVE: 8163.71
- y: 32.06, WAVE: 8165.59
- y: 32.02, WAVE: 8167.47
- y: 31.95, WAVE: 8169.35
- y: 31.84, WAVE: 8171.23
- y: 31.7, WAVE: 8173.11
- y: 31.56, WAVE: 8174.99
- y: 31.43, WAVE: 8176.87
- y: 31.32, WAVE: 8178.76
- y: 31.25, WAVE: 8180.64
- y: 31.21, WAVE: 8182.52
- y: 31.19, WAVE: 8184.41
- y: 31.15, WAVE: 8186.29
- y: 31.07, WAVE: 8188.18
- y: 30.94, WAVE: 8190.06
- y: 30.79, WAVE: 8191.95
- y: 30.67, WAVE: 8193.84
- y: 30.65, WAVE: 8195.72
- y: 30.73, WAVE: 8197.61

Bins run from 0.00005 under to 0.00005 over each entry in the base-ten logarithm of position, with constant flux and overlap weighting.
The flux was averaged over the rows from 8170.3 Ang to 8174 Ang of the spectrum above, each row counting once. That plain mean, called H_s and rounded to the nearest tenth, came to 31.8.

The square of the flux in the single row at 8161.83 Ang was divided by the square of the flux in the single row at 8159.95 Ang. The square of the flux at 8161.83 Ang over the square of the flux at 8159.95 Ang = 1.00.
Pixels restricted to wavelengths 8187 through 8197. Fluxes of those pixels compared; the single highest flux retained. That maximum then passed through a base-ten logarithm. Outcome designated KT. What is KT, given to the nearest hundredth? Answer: 1.49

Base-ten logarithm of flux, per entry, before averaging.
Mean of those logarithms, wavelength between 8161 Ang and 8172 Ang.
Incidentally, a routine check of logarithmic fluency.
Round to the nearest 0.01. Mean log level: 1.51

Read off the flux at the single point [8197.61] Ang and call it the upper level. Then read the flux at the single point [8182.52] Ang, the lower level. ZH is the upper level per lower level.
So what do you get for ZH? 0.985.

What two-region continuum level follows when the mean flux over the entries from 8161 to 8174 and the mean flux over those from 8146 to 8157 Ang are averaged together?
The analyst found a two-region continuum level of 32.1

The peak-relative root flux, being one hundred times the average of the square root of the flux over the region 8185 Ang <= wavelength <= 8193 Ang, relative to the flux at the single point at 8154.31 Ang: 17.30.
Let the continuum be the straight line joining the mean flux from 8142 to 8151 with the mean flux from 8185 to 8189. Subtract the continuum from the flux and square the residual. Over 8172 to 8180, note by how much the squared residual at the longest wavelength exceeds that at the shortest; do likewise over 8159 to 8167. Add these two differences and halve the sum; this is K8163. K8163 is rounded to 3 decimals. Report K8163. 0.022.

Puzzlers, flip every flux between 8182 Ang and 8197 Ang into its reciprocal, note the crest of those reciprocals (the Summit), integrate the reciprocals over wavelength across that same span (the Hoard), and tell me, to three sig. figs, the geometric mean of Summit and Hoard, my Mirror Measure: 0.126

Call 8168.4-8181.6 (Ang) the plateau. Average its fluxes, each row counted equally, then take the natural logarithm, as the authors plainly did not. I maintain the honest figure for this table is 3.45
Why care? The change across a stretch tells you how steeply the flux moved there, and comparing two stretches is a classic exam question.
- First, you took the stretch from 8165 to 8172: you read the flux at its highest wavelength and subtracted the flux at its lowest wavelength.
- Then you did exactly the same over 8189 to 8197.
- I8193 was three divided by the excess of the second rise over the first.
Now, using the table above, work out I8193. -43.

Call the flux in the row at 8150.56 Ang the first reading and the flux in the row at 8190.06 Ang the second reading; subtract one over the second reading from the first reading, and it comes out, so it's 32.2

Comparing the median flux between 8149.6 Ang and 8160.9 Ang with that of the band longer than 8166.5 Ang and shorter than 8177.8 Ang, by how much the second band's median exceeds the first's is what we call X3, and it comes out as -0.38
